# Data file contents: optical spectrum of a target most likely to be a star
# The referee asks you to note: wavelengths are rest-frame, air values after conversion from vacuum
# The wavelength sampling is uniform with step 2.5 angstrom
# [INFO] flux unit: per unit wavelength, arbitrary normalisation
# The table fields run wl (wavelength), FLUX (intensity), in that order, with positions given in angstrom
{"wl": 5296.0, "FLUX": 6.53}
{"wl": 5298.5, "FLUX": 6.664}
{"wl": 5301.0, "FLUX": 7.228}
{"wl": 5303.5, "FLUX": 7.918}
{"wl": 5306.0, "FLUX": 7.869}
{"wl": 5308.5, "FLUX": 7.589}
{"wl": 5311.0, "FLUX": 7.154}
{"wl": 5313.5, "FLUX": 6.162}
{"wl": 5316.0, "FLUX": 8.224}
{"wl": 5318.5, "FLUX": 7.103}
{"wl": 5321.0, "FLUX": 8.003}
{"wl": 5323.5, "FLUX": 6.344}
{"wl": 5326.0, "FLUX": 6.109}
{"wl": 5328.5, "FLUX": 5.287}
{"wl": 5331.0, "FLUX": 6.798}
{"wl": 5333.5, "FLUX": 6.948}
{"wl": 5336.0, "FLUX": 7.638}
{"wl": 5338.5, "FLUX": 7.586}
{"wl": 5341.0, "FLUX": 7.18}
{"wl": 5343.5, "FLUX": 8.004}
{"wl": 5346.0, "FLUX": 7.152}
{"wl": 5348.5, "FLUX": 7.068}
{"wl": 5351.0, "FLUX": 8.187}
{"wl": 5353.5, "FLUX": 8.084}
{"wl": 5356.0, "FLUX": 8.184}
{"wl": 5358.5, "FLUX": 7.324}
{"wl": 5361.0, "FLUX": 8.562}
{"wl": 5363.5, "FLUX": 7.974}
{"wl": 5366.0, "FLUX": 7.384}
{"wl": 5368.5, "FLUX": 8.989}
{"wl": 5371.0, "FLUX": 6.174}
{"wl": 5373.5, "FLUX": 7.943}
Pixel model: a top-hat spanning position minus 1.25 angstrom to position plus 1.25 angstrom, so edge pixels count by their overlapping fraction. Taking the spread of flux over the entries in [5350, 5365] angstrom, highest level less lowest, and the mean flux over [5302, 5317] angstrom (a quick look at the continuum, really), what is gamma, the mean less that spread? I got 6.2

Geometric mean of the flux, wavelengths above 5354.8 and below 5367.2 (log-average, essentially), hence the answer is 7.9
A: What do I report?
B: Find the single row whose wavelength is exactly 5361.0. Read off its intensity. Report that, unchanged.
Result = 8.562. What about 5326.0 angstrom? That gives 6.109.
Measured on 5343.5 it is 8.004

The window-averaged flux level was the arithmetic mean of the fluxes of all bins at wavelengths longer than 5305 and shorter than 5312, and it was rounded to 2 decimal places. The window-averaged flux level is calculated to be 7.54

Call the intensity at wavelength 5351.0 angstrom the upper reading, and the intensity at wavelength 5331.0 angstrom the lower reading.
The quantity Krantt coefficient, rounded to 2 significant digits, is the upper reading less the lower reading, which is 1.4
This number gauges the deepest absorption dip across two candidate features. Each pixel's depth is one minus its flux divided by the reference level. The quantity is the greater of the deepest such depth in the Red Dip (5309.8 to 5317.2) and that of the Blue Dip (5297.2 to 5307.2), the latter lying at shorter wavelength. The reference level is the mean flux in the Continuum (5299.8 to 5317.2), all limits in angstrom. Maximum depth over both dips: 0.173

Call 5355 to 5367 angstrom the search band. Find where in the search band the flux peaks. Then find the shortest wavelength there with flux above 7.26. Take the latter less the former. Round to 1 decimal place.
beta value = -5.0 angstrom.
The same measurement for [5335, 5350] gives -7.5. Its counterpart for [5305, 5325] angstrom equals -10.0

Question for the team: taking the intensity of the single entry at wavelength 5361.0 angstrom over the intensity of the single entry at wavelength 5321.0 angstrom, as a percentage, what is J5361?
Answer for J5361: 107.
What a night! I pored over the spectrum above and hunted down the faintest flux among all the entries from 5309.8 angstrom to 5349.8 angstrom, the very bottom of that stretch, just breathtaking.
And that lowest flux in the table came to 5.287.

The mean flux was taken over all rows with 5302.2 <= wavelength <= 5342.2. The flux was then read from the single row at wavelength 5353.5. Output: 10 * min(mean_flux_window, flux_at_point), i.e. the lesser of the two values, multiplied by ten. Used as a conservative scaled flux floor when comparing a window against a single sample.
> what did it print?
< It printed 71.2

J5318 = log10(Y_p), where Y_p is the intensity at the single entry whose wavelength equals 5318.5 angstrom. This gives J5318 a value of 0.85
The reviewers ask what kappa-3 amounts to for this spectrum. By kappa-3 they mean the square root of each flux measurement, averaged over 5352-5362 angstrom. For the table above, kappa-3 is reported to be 2.83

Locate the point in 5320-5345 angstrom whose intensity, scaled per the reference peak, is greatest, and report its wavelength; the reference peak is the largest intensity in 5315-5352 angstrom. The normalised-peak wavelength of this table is 5343.5 angstrom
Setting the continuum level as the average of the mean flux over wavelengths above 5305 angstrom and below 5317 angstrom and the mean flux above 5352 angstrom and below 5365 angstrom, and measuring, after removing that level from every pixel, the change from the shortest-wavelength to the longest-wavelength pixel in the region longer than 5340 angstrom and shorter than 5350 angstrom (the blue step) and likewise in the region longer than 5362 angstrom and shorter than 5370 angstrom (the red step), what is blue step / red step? -0.1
